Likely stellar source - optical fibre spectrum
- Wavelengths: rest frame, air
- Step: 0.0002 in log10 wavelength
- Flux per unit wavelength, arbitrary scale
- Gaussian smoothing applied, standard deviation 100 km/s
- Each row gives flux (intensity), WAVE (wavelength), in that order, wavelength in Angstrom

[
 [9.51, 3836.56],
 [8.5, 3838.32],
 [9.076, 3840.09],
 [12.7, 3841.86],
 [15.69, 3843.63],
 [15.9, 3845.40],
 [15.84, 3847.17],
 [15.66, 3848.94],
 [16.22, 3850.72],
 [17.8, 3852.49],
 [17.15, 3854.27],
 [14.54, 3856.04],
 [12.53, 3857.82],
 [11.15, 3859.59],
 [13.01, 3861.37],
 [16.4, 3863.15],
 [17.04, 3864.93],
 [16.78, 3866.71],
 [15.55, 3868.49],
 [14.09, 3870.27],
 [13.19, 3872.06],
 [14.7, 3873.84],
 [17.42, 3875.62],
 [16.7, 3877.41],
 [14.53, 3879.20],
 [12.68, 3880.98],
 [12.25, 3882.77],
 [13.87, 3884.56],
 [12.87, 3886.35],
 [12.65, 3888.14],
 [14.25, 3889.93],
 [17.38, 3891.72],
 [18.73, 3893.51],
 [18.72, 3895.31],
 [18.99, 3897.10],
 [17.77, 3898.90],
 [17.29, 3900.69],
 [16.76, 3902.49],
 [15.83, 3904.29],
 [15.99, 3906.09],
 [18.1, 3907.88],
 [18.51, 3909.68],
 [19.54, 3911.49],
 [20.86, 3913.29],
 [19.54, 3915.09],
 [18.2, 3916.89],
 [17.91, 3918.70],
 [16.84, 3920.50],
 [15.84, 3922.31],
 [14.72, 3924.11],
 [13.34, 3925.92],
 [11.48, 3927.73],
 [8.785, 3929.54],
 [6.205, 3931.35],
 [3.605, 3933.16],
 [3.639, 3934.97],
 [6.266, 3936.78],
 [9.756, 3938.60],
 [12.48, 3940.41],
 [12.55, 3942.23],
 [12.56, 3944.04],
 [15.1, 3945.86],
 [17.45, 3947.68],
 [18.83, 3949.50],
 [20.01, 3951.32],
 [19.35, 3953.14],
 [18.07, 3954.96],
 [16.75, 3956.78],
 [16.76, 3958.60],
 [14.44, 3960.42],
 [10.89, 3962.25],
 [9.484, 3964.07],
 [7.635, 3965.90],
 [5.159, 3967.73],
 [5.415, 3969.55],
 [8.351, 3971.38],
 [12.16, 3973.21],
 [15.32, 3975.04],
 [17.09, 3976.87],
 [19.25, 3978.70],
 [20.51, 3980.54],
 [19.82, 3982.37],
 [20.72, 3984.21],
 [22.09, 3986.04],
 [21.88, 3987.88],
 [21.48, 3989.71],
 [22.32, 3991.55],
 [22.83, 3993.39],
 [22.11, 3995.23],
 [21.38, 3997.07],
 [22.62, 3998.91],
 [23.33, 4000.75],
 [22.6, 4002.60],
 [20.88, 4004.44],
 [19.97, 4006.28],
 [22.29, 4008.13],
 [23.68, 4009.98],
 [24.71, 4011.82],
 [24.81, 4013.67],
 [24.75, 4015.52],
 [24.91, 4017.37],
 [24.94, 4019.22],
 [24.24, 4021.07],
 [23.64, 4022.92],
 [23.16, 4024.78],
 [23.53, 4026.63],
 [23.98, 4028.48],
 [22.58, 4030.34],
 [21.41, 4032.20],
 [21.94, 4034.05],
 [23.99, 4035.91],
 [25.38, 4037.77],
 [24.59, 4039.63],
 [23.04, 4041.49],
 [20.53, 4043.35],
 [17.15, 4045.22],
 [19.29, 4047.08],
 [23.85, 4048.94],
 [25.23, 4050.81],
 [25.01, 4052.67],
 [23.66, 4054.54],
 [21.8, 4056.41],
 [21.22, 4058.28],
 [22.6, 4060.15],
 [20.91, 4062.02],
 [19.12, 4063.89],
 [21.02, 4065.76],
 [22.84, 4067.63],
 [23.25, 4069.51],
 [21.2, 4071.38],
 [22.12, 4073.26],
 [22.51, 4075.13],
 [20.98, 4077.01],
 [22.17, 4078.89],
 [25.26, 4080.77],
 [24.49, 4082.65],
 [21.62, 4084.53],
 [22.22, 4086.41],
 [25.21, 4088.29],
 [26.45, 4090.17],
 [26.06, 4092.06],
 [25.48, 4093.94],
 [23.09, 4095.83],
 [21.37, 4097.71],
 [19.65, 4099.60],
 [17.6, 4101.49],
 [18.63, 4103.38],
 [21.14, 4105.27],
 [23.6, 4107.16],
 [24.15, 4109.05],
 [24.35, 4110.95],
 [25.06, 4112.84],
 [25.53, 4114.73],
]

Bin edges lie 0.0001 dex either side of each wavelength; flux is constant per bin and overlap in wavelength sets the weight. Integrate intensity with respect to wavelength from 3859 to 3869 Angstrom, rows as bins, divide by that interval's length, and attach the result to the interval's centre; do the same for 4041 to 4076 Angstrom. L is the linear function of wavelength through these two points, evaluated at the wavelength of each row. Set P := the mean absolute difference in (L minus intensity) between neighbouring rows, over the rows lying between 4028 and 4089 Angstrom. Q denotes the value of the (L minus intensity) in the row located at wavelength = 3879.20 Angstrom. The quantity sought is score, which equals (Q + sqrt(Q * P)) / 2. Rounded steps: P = 1.63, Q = 1.1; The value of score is 1.2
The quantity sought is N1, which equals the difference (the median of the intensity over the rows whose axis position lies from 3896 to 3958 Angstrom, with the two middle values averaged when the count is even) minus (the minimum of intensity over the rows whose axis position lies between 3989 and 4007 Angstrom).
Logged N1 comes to -3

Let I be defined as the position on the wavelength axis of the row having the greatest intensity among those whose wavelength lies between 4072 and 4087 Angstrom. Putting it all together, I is 4080.77 Angstrom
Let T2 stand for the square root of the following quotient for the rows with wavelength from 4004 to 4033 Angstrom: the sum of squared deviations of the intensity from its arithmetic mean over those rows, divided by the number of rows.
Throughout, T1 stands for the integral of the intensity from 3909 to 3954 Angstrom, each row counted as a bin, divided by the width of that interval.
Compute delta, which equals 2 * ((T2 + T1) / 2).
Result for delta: 16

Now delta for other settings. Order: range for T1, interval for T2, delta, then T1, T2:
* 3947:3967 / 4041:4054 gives 18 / 15.3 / 2.9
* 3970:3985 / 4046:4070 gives 18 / 16.3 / 1.9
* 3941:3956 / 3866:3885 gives 18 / 16.6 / 1.6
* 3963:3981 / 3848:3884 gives 14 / 11.8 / 1.9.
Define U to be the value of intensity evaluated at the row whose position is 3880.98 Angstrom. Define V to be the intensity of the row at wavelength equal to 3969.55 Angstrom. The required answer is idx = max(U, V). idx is 12.7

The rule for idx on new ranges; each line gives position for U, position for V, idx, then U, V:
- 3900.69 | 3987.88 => 21.9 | 17.29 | 21.88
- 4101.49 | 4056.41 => 21.8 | 17.6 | 21.8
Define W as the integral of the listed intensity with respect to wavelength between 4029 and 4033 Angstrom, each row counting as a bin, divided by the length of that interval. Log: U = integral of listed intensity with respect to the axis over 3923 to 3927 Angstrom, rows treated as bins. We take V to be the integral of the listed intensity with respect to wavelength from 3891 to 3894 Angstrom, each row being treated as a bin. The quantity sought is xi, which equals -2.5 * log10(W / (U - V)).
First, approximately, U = 56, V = 54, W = 22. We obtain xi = -2.6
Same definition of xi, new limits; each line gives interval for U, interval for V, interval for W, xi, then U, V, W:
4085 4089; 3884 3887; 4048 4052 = 0.8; 94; 40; 25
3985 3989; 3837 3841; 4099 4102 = 1.1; 88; 36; 19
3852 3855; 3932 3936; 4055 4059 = 0.6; 52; 16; 22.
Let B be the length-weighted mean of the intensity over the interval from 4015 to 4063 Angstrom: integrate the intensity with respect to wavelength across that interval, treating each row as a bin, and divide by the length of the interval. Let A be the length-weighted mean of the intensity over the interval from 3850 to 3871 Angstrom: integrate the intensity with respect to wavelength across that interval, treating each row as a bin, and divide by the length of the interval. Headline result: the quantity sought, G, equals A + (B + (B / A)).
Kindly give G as 40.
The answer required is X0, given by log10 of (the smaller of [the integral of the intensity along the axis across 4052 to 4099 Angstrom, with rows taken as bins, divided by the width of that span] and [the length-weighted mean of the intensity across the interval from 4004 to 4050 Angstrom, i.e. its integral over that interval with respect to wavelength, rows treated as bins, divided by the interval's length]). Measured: 1.36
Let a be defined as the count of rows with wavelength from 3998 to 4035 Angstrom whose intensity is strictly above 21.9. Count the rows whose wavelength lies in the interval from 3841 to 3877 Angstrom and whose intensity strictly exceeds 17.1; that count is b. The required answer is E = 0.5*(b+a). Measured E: 10.0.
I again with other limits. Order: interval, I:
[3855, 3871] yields 3864.93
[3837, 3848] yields 3845.40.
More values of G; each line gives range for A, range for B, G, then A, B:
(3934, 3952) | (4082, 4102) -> 38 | 12.7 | 23.1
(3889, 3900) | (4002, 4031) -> 42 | 17.6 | 23.4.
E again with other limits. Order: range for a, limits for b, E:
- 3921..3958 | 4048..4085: 10.0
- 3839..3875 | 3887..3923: 6.5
